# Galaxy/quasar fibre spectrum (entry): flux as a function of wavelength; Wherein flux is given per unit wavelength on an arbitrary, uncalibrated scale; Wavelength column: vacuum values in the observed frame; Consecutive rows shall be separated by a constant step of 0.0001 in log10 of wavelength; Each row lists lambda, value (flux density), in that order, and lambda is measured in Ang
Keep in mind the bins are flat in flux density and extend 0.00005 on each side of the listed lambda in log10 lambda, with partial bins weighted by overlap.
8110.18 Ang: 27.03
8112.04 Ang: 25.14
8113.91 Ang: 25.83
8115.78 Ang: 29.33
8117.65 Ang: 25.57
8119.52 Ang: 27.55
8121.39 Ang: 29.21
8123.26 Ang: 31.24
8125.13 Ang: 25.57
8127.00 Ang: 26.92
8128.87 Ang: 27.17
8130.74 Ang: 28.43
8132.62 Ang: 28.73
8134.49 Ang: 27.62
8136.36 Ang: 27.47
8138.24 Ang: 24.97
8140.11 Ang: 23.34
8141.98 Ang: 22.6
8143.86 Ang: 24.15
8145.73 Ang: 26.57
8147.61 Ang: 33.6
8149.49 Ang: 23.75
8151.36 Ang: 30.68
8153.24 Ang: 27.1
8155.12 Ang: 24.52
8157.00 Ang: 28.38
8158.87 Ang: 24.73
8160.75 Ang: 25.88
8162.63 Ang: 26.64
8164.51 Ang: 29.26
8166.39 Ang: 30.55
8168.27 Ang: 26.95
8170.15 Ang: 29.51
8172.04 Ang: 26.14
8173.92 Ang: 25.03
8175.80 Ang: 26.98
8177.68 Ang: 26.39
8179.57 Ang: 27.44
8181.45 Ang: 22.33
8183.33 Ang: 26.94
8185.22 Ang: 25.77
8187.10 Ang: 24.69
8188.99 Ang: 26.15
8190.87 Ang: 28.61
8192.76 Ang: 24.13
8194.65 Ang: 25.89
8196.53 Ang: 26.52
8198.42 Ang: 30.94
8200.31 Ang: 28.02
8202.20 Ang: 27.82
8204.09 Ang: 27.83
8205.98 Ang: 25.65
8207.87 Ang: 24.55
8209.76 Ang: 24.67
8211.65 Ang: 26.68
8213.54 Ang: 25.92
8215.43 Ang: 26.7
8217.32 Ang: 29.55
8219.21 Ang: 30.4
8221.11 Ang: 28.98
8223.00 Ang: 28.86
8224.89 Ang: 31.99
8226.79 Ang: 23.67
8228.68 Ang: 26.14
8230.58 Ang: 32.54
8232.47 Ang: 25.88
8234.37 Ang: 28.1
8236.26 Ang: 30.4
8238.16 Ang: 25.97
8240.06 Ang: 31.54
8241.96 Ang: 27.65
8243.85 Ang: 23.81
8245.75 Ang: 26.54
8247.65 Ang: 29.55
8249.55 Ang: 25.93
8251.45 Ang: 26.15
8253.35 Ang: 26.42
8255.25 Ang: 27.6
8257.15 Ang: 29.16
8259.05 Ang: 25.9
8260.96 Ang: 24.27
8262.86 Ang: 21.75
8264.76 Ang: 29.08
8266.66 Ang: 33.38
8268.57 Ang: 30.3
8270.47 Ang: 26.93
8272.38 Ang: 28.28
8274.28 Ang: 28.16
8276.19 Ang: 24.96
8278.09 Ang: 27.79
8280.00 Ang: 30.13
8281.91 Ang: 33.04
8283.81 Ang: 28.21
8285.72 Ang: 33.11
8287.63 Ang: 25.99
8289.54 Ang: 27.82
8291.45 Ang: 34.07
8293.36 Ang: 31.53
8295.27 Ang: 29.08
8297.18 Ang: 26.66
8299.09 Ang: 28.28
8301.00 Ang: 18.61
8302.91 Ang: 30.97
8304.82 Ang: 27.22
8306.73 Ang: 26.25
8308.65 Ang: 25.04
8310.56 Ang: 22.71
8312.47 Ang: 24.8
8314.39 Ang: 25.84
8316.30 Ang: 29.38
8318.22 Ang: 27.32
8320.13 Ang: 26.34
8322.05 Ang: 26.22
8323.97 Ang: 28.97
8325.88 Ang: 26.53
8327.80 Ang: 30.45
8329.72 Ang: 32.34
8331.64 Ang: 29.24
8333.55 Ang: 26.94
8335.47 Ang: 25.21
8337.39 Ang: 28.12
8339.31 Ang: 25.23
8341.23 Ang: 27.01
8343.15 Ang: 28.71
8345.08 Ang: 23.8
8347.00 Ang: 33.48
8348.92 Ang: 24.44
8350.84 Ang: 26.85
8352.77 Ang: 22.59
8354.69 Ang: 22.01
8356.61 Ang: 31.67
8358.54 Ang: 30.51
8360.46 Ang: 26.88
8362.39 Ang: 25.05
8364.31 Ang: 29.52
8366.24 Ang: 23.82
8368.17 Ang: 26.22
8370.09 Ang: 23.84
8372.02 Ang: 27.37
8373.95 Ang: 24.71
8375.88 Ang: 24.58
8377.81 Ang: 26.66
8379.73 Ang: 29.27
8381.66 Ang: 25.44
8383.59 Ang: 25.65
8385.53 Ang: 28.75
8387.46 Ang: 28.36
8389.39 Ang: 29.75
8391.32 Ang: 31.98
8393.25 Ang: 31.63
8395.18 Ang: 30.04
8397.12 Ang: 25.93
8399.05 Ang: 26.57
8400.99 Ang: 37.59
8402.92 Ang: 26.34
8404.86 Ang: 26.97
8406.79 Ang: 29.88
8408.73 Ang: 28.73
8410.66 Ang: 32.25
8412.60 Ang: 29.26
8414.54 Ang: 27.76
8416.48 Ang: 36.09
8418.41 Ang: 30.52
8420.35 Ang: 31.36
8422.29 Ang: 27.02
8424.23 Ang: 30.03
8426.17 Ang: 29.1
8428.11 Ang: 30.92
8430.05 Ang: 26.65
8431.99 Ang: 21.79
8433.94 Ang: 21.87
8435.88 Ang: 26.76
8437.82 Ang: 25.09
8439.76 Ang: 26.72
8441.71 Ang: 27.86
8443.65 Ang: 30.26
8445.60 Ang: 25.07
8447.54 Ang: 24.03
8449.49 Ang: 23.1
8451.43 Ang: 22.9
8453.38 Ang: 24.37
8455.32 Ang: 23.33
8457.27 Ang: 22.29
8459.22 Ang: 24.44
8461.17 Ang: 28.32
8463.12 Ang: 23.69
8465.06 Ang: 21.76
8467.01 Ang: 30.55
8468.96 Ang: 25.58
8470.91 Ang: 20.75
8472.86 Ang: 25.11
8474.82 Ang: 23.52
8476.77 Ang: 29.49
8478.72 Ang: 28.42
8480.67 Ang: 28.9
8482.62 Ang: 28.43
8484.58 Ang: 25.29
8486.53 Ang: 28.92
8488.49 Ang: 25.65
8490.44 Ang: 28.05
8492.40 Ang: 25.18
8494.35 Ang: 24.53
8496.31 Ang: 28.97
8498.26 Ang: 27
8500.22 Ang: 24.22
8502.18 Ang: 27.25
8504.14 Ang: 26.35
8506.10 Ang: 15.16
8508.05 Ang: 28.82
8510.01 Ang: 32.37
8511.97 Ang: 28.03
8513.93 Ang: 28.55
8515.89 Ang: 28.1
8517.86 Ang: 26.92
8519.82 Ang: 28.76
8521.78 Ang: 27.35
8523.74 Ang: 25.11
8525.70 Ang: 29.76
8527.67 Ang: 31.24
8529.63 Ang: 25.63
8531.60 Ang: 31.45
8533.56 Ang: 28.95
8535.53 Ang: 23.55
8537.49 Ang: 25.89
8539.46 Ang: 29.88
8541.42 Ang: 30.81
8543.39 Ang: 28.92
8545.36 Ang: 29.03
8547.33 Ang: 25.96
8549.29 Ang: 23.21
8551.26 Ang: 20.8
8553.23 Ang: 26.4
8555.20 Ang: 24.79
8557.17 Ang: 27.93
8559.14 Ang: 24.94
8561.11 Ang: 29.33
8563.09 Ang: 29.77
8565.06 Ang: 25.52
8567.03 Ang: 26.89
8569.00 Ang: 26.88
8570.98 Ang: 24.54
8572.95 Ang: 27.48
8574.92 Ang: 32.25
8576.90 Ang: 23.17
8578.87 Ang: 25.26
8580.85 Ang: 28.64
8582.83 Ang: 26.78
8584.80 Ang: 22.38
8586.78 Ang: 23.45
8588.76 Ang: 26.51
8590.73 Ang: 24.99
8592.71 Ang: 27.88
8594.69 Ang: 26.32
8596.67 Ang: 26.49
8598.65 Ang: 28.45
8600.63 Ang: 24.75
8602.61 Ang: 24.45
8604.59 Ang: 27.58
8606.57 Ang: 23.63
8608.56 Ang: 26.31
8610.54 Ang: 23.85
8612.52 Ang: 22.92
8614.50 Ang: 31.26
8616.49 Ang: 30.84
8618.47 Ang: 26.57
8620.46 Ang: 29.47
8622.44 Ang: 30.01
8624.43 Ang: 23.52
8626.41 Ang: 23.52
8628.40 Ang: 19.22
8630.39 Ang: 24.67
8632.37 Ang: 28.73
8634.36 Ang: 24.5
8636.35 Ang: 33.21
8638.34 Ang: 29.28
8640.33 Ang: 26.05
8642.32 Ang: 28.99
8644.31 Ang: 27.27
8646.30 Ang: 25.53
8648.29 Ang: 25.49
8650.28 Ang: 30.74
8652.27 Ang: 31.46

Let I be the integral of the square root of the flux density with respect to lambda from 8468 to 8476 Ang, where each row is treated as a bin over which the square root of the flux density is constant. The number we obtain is 39.0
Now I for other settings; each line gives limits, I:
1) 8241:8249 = 41.4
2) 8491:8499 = 41.2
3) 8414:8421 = 39.4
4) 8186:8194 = 40.7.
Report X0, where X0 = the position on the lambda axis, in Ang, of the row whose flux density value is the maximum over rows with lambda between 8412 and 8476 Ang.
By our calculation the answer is 8416.48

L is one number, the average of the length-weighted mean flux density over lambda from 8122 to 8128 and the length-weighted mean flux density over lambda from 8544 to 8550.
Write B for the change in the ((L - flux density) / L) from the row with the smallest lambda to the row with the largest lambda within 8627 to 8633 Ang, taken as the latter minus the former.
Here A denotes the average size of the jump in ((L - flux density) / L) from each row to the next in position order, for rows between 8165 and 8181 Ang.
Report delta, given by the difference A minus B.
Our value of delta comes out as 0.425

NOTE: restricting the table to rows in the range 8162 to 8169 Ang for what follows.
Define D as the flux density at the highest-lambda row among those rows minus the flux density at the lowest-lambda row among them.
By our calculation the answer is 0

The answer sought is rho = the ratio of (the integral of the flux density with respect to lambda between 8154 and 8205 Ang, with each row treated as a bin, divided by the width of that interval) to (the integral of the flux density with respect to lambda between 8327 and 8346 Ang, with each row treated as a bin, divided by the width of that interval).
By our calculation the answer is 0.97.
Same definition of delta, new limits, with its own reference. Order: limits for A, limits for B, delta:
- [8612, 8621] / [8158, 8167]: 0.361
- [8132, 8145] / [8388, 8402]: 0.335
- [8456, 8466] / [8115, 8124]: 0.186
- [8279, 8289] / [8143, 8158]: 0.337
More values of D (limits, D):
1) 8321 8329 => 4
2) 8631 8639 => 1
